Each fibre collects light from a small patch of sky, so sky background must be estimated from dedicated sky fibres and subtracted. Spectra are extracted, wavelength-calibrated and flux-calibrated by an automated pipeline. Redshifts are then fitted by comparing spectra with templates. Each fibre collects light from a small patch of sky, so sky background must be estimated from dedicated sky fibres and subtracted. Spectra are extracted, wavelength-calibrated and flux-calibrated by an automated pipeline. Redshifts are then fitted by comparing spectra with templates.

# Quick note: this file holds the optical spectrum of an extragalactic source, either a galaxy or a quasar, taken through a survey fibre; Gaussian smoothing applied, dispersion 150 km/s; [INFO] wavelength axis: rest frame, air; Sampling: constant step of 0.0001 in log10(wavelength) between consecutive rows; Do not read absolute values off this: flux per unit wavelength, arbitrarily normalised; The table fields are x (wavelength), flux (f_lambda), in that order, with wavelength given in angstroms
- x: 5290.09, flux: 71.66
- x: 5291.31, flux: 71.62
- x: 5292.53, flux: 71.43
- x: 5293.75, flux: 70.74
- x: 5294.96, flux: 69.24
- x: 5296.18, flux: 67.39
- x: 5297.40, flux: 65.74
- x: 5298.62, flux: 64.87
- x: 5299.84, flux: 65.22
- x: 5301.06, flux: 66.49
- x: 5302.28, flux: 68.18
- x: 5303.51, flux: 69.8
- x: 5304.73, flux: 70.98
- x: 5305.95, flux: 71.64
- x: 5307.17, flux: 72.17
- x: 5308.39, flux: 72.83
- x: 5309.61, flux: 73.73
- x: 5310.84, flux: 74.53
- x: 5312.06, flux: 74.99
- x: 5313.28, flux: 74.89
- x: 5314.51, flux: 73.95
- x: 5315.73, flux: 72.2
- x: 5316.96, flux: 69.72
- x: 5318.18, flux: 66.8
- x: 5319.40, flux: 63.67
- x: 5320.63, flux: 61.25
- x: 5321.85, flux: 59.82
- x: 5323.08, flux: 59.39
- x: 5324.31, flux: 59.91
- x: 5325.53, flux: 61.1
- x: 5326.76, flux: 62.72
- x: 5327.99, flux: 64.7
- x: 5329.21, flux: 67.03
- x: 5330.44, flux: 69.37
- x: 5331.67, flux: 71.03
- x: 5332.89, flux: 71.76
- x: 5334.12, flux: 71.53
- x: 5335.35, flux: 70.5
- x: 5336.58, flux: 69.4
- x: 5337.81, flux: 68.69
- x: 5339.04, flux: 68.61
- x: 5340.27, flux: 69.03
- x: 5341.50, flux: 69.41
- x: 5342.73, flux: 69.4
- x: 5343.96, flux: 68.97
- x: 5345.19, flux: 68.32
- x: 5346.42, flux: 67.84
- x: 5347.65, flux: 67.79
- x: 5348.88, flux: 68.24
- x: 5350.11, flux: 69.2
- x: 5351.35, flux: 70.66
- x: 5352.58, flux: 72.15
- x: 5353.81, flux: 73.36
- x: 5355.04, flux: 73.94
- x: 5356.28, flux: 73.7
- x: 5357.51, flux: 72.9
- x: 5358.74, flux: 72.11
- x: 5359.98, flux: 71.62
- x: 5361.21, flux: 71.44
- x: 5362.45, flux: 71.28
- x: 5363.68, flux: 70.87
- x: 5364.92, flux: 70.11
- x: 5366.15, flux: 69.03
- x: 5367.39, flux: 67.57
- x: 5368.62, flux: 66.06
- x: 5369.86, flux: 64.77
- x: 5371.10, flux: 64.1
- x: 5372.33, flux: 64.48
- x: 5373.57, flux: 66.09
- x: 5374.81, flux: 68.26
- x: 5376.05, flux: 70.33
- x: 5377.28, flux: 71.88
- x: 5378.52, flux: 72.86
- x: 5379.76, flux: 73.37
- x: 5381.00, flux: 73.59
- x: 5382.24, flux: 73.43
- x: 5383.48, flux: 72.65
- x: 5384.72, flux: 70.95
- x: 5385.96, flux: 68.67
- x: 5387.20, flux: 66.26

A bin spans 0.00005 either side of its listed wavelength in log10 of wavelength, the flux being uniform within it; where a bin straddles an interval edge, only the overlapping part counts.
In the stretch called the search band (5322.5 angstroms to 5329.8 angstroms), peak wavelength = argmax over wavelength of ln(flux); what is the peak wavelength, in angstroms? 5329.21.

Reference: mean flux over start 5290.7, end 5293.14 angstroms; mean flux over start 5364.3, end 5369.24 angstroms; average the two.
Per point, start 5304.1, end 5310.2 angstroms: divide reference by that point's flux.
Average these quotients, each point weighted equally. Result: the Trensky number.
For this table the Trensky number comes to 0.97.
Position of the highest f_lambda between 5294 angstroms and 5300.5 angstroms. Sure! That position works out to 5294.96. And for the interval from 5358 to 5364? 5358.74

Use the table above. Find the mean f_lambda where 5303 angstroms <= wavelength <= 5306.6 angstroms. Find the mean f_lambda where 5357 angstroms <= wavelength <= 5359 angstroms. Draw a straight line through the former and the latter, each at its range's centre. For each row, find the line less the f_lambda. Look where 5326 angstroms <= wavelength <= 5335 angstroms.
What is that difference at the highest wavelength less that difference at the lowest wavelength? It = -9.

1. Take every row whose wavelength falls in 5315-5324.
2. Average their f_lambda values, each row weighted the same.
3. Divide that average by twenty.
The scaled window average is 3.23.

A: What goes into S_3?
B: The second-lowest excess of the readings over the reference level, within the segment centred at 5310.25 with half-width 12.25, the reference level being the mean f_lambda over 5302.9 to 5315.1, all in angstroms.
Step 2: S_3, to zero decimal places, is -12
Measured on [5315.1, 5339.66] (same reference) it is -13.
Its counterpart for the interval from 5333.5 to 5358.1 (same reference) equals -5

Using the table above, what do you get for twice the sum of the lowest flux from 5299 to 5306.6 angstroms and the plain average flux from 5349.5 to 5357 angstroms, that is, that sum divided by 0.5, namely 275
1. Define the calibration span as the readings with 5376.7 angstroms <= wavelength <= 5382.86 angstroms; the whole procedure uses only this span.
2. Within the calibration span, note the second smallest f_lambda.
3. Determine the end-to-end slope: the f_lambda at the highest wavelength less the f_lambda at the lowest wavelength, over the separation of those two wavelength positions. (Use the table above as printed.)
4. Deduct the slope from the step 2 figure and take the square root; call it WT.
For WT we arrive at 8.52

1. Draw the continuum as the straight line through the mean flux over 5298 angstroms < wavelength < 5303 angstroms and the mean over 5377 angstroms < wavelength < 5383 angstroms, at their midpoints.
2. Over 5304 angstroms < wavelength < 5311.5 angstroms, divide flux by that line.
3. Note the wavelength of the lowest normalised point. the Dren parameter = 5304.73 angstroms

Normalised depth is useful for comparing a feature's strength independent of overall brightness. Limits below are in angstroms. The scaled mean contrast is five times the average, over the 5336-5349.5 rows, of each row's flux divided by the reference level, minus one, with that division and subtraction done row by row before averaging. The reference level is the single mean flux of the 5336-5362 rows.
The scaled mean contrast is -0.12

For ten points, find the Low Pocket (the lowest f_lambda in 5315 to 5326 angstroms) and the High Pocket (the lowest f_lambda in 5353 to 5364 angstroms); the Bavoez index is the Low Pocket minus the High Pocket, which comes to -11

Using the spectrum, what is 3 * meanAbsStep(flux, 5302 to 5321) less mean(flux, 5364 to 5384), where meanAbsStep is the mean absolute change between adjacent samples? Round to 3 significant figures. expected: -65.2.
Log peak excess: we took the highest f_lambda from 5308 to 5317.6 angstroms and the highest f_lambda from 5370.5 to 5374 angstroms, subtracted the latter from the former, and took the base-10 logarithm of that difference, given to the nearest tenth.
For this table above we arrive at 0.9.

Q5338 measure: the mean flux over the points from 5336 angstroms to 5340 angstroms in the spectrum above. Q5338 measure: 68.9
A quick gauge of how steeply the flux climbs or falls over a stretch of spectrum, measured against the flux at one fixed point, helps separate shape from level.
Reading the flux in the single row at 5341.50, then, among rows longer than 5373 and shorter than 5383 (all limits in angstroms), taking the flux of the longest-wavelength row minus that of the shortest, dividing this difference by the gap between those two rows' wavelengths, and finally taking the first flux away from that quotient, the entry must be -68.6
